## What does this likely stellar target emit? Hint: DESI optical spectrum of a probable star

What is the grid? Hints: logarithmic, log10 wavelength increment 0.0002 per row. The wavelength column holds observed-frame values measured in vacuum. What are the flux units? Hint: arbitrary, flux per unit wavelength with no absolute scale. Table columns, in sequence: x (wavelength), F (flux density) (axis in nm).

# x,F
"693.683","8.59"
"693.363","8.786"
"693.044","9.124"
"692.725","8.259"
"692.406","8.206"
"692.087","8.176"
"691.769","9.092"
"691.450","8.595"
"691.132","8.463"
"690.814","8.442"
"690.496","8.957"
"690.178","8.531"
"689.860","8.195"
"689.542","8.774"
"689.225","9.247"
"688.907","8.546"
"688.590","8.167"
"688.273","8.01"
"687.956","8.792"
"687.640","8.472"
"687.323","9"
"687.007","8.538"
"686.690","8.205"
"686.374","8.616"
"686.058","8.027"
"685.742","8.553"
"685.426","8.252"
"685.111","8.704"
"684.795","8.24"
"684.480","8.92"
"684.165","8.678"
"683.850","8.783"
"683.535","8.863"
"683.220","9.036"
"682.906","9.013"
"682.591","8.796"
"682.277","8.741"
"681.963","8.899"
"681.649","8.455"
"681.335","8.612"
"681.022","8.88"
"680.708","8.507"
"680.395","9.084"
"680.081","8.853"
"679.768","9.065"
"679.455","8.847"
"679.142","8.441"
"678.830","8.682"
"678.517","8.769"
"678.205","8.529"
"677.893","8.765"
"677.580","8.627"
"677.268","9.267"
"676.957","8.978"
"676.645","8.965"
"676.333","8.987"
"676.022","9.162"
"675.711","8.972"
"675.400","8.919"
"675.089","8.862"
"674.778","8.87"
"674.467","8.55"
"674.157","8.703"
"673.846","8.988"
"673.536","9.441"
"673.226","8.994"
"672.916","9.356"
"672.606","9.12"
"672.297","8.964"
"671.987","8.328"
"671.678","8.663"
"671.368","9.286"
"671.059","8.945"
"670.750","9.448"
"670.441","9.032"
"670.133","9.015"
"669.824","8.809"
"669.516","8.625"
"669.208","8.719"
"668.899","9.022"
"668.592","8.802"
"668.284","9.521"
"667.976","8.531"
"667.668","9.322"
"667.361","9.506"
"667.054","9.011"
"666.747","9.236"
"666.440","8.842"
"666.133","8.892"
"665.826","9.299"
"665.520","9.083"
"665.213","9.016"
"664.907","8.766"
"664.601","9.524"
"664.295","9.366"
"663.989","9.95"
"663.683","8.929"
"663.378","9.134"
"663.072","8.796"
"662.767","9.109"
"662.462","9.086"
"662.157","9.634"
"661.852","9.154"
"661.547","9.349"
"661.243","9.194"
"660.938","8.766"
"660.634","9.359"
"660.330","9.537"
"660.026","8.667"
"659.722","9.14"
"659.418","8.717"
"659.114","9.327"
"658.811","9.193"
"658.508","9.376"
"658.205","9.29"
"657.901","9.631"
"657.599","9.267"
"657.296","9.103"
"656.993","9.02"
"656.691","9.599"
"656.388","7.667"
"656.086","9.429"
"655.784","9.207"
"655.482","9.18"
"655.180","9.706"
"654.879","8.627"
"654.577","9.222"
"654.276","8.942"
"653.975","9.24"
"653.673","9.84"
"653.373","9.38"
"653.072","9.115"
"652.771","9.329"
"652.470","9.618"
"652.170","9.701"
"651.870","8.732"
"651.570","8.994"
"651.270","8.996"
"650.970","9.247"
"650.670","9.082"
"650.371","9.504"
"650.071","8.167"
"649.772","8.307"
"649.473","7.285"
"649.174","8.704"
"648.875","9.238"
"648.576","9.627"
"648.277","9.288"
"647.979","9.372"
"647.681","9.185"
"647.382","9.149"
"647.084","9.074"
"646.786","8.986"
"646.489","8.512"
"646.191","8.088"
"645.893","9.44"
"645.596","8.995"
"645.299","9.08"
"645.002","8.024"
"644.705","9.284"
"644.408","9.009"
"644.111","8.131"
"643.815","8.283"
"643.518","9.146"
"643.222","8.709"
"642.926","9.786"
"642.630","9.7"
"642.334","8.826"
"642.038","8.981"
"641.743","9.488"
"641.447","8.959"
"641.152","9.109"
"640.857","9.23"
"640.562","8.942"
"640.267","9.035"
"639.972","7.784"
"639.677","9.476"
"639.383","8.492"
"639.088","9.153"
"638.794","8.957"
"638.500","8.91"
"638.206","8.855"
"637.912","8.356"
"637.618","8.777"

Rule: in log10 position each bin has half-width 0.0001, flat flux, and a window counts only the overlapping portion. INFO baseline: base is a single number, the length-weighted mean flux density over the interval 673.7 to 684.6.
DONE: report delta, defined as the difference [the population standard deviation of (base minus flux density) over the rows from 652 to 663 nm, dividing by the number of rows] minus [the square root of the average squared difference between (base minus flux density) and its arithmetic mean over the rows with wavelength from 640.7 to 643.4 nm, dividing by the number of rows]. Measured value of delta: 0.03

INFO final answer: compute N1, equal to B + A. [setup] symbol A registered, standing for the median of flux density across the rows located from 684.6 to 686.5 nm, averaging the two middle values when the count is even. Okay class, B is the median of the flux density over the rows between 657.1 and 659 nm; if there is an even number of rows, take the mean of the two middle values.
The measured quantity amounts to 17.7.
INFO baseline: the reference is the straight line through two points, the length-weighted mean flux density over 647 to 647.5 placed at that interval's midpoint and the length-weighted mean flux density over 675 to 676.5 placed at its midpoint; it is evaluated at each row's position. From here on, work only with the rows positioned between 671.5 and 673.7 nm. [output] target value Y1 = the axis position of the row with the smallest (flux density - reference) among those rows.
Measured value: 671.987 nm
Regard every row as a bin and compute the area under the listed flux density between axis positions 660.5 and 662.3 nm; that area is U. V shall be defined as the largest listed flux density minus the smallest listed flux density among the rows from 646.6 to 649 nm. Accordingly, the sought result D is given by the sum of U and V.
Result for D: 17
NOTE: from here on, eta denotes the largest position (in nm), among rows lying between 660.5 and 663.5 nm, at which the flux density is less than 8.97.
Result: 663.072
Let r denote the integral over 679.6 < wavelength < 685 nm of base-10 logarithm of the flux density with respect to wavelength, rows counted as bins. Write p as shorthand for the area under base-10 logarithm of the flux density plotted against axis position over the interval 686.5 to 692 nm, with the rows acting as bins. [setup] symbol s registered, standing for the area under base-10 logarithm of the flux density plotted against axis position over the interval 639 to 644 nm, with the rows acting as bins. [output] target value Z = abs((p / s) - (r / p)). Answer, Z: 0.08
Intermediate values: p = 5.13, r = 5.10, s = 4.77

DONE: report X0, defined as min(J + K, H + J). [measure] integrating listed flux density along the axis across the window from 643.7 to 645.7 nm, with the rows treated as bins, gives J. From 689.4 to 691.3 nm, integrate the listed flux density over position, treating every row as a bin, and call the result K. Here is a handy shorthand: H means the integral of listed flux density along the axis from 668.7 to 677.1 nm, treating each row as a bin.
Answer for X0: 34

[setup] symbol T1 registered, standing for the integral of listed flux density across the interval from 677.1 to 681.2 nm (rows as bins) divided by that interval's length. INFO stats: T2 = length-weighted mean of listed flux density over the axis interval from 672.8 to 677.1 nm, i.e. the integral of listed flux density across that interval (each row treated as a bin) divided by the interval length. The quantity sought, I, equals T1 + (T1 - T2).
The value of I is 8.6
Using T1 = 8.79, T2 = 8.98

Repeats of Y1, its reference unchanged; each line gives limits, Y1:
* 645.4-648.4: 646.191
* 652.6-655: 654.879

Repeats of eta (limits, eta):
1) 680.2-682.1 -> 681.963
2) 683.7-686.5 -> 686.374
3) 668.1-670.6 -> 669.824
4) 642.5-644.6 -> 644.111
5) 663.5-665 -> 664.907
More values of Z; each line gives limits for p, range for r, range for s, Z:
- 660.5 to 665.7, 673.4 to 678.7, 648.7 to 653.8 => 0.02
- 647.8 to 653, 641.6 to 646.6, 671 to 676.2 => 0.05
